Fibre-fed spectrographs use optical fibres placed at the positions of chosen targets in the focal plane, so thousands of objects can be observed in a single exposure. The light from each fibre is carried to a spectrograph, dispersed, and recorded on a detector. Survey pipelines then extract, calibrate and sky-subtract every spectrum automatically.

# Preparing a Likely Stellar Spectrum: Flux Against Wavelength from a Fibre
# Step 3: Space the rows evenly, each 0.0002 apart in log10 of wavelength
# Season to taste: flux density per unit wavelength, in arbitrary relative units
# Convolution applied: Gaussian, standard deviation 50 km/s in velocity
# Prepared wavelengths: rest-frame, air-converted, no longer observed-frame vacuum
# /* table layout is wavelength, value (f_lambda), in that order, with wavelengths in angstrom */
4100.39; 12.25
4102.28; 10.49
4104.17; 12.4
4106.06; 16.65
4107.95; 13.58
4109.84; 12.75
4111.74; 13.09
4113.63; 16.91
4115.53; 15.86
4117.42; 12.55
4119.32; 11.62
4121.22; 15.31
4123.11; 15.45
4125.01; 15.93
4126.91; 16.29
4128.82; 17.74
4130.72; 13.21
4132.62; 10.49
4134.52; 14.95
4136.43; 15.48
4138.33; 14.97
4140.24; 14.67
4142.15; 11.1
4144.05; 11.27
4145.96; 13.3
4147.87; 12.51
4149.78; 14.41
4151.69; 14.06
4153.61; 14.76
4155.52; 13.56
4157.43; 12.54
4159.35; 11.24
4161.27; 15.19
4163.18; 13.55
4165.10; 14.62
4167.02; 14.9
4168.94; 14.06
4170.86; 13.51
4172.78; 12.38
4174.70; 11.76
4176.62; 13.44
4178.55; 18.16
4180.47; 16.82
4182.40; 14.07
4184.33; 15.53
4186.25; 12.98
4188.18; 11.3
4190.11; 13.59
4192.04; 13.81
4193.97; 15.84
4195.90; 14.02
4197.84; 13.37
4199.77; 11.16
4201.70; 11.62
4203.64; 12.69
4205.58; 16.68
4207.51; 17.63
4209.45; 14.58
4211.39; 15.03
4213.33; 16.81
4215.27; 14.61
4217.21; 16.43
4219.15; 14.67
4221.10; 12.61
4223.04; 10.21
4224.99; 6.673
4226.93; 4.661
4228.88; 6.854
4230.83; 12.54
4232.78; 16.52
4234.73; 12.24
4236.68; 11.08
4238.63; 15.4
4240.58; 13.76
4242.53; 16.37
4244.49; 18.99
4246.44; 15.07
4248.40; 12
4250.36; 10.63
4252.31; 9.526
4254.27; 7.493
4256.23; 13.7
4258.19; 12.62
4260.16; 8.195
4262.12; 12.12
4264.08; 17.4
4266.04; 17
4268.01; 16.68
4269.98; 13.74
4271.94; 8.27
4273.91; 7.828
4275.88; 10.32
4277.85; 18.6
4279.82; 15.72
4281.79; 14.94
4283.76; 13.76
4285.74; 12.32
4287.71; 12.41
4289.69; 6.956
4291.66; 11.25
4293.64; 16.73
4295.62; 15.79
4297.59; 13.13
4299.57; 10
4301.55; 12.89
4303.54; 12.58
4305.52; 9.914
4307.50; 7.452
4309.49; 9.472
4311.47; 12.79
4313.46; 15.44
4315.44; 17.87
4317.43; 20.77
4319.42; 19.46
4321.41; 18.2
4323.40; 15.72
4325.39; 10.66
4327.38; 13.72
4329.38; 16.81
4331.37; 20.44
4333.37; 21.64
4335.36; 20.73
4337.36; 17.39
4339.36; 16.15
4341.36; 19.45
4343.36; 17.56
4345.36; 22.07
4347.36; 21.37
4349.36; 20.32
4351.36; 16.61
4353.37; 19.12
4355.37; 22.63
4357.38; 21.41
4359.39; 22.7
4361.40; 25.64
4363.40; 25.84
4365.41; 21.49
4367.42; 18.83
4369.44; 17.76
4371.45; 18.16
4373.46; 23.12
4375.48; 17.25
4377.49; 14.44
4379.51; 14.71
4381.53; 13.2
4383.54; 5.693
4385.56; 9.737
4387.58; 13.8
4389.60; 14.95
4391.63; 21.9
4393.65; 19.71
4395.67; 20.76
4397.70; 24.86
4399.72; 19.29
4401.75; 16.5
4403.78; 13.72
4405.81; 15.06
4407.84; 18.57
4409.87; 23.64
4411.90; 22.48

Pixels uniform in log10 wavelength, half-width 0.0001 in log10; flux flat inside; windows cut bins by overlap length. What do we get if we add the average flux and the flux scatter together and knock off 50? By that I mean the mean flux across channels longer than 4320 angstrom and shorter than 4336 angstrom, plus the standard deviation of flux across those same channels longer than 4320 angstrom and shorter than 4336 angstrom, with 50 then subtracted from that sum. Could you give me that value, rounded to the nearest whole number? -29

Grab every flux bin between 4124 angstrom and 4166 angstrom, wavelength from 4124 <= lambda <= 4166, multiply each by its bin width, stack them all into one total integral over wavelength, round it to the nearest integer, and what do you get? 584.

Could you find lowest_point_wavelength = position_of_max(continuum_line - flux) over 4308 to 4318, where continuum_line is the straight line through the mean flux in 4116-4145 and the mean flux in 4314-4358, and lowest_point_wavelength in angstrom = 4309.49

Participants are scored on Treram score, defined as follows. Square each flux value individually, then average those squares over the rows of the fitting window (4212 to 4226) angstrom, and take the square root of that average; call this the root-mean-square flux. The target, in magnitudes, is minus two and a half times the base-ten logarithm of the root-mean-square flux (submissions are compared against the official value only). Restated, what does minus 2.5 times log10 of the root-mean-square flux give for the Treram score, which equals -2.83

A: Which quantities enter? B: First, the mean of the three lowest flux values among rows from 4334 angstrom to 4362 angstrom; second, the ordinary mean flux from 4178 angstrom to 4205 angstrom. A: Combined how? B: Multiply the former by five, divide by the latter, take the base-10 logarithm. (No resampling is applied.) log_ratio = 0.78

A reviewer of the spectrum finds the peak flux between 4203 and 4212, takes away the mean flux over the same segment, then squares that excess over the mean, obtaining 5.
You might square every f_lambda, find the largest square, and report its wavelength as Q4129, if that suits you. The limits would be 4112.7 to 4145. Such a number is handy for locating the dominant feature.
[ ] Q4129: 4128.82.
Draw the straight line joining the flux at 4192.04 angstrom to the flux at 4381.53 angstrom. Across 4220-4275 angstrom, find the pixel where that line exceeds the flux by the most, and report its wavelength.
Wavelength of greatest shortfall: 4226.93 angstrom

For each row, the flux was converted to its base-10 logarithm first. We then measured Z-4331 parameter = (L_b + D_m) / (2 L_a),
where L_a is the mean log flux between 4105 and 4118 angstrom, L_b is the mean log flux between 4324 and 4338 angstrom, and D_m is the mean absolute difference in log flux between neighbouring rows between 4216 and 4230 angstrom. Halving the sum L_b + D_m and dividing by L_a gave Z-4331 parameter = 0.58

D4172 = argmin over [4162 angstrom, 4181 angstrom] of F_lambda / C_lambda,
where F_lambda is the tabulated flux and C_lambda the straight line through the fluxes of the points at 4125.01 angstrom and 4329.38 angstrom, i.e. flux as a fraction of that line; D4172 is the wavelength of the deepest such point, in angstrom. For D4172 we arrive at 4174.70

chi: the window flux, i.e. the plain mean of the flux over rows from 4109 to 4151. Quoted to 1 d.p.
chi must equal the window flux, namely 14.1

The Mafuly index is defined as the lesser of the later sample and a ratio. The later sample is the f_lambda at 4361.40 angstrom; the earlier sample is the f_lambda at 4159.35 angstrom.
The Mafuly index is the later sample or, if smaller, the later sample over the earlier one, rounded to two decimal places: 2.28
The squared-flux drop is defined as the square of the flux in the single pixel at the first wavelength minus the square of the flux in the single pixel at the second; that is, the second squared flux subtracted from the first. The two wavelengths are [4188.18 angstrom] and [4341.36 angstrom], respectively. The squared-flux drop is -251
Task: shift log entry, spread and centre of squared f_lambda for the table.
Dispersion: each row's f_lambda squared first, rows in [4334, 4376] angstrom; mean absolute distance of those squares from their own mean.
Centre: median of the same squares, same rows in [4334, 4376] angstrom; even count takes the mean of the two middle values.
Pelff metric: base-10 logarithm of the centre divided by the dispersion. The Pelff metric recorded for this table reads 0.64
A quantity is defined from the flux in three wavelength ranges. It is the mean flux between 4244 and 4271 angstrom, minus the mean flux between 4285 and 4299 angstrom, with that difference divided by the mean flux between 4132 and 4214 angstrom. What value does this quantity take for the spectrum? 0.04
